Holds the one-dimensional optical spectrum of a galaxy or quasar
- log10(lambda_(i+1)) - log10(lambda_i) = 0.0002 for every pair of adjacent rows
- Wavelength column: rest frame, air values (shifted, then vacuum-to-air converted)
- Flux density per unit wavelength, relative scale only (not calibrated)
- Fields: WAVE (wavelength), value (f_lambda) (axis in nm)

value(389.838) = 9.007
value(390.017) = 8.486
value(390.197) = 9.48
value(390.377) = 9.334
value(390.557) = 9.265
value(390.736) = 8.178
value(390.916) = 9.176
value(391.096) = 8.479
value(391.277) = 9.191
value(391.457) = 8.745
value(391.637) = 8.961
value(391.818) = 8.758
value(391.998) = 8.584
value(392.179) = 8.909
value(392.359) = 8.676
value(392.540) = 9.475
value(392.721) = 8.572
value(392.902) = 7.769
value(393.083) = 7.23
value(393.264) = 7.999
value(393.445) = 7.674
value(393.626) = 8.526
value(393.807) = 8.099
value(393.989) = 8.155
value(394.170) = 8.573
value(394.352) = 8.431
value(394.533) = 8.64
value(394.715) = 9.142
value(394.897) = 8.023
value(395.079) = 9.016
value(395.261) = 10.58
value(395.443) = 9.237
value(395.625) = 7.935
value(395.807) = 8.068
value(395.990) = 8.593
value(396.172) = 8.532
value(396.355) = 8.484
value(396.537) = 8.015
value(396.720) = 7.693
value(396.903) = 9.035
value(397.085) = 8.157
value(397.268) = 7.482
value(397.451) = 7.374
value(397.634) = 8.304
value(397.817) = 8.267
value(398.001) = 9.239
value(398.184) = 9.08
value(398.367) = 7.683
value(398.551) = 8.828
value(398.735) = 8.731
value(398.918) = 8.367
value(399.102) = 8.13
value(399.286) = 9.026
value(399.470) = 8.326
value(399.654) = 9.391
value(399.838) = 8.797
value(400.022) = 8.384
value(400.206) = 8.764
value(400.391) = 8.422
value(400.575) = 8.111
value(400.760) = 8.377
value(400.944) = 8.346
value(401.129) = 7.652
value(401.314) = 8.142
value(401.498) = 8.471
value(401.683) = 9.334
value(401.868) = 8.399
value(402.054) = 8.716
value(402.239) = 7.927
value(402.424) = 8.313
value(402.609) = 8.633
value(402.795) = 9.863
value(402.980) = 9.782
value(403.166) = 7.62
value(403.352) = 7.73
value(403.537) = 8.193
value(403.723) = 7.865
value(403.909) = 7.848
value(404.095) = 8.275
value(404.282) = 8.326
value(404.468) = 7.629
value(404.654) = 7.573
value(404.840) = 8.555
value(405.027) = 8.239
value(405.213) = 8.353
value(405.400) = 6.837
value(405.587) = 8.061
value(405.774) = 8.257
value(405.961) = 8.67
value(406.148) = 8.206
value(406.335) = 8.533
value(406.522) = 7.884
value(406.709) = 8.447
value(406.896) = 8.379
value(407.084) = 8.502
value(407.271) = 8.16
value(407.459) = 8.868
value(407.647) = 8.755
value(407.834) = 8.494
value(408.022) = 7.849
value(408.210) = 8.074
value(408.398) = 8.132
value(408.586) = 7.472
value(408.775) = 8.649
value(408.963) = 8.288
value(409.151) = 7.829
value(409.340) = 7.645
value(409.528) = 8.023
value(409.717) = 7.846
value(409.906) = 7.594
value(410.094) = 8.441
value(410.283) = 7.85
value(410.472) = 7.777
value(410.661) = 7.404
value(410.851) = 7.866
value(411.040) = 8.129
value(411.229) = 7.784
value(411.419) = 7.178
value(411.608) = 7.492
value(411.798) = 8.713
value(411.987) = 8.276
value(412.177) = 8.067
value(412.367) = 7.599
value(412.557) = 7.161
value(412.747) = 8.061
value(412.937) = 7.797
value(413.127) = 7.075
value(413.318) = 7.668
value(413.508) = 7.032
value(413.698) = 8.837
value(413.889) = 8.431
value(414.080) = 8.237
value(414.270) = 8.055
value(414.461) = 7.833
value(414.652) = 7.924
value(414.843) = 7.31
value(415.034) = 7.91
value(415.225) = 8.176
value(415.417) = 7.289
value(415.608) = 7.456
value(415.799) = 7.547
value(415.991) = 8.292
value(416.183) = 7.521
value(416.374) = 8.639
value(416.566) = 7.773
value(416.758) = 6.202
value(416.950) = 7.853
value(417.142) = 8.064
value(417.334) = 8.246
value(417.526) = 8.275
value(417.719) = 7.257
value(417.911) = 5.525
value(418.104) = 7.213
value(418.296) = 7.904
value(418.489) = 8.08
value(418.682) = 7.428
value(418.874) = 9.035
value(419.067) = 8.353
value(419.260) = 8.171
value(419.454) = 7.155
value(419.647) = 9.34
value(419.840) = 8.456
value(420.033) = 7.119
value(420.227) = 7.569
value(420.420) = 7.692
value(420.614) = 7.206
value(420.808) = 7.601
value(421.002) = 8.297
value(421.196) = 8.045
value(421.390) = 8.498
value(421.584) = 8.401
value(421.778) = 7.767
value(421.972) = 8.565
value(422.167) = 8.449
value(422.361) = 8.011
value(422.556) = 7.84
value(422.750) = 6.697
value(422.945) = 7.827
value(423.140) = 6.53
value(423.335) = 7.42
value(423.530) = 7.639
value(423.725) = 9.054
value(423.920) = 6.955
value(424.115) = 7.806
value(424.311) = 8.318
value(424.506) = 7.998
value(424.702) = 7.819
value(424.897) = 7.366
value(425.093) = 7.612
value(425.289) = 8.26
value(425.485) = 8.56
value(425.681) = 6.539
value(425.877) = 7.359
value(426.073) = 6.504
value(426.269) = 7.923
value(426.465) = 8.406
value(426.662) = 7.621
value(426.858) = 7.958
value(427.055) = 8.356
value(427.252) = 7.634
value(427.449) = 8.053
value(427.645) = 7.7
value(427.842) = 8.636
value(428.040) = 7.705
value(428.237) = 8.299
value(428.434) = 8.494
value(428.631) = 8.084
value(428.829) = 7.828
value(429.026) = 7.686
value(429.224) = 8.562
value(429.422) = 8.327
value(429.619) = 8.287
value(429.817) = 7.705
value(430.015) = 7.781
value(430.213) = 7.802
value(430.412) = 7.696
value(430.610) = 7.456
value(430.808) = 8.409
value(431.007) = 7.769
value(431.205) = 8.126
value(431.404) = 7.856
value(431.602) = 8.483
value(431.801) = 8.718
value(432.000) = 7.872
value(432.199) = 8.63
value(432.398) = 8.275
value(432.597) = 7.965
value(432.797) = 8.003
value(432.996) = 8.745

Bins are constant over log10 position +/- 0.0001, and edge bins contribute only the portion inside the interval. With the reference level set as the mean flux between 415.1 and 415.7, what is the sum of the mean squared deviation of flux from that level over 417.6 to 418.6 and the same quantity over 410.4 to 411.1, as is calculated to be 1.1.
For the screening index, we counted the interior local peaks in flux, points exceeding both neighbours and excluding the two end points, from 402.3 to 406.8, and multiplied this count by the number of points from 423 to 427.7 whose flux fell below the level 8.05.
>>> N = 119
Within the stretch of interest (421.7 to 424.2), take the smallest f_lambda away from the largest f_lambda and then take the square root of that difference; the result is 1.59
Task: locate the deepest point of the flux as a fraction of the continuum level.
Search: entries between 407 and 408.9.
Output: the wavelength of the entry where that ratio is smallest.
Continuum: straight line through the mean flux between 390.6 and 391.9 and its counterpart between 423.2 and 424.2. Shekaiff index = 408.586 nm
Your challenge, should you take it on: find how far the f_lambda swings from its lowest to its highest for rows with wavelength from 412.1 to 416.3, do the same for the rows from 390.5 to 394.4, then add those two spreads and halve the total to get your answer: 2.0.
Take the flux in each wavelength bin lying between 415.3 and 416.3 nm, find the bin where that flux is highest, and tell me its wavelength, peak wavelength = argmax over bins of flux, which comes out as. 415.991 nm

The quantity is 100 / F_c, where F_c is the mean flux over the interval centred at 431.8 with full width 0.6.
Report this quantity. 12.0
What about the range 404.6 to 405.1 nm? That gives 12.3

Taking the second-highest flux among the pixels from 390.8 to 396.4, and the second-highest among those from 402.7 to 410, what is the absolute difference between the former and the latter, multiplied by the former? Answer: 2.9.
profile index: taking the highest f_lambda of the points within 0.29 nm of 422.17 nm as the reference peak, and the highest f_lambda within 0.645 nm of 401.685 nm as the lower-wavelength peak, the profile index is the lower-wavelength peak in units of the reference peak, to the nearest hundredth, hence 1.09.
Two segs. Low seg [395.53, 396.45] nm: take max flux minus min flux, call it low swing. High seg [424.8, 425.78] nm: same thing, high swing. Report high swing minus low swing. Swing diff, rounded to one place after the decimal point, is 1.4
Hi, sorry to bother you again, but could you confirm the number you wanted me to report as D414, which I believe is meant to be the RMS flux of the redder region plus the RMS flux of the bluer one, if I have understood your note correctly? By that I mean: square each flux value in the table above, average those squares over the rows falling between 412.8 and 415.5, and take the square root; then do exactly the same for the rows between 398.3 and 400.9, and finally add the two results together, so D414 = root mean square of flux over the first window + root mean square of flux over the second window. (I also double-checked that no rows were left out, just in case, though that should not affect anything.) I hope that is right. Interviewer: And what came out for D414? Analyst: 16.4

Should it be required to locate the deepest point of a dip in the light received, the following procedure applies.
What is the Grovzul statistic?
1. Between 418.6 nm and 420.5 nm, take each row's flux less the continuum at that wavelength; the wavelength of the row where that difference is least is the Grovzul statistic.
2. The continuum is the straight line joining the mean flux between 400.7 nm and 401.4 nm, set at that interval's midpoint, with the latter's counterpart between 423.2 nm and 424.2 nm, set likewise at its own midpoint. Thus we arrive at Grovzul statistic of 420.033 nm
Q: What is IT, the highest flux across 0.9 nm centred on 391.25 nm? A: 9.191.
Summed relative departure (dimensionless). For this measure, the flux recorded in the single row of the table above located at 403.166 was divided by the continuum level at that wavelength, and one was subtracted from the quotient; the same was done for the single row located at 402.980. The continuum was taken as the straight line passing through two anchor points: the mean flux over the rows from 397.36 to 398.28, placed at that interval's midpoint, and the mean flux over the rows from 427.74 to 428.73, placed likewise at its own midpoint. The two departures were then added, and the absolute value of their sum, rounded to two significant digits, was 0.068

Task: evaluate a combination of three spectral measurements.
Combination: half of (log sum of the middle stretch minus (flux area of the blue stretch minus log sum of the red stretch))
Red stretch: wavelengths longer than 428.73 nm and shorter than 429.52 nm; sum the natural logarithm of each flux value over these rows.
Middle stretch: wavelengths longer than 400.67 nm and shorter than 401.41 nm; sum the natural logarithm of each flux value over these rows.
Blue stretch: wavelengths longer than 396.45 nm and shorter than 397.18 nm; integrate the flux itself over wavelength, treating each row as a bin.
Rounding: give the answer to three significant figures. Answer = 5.37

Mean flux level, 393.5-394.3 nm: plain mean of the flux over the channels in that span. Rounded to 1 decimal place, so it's 8.3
